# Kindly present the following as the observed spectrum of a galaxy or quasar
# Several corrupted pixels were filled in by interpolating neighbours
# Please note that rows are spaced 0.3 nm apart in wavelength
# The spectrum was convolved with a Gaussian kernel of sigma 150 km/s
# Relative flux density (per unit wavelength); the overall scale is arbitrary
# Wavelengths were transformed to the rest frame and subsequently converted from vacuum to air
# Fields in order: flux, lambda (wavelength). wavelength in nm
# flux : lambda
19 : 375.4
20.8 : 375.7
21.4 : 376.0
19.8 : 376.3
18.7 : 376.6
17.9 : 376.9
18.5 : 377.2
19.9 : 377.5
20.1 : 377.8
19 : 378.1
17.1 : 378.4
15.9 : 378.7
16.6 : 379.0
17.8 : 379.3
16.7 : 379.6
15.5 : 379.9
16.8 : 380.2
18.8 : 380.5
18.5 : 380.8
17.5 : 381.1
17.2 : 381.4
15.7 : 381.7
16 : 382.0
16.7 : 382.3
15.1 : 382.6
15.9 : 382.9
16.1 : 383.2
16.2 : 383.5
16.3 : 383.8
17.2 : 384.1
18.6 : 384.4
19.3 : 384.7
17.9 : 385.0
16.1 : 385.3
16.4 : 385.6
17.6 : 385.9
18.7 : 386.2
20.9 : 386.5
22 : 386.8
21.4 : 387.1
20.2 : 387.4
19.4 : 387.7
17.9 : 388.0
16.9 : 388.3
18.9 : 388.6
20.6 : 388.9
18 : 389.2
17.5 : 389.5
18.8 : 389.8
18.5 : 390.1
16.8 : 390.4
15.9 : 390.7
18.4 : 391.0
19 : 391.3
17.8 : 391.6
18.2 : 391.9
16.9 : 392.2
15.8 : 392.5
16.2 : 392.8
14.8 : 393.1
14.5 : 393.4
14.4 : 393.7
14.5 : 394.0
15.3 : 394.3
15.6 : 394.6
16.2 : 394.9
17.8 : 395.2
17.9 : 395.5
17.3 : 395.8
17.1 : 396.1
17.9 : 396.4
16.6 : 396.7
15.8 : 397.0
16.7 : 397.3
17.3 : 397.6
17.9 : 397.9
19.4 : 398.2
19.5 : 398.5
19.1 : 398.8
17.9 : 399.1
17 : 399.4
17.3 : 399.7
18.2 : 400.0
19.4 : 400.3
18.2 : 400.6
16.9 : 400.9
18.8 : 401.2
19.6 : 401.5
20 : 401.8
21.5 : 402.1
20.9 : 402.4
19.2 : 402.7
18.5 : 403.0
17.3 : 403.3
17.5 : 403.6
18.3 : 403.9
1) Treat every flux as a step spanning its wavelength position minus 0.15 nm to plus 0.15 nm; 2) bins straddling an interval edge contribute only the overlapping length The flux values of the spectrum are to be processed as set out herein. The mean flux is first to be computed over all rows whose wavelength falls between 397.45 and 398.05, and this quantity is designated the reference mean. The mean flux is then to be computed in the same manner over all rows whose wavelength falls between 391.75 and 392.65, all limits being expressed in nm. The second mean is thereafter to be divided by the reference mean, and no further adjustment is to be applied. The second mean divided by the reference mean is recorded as 0.96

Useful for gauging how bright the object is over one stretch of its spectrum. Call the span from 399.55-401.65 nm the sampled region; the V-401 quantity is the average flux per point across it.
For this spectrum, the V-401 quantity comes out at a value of 18.3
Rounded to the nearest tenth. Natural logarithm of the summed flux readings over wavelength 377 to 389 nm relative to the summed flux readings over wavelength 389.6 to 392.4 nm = 1.5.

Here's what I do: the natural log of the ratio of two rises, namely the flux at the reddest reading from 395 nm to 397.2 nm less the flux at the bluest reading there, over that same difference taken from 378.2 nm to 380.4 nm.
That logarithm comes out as 2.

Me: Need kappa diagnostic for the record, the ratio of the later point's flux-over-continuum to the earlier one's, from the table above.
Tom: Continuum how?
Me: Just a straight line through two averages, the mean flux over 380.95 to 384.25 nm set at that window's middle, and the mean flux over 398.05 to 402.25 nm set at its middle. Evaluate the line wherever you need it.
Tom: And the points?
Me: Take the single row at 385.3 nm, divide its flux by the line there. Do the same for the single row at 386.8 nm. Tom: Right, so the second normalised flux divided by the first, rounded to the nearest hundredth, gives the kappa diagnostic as 1.35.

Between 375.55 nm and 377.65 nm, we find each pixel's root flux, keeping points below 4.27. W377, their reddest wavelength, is 376.9 nm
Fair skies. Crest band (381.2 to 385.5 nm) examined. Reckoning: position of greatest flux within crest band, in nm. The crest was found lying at 384.7 nm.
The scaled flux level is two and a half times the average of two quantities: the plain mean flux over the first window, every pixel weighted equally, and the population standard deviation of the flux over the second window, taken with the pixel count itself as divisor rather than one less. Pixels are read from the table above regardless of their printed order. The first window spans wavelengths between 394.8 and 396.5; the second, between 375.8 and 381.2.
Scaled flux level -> 23.6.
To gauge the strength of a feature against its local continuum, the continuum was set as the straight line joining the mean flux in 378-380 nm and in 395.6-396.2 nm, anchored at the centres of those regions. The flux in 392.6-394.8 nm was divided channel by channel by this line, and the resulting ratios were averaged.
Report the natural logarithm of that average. -0.13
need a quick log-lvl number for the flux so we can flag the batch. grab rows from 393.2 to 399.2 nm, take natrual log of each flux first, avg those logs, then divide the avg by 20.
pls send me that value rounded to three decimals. 0.141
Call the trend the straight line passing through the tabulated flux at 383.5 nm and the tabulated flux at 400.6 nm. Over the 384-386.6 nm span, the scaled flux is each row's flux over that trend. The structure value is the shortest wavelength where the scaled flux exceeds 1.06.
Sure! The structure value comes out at 384.4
